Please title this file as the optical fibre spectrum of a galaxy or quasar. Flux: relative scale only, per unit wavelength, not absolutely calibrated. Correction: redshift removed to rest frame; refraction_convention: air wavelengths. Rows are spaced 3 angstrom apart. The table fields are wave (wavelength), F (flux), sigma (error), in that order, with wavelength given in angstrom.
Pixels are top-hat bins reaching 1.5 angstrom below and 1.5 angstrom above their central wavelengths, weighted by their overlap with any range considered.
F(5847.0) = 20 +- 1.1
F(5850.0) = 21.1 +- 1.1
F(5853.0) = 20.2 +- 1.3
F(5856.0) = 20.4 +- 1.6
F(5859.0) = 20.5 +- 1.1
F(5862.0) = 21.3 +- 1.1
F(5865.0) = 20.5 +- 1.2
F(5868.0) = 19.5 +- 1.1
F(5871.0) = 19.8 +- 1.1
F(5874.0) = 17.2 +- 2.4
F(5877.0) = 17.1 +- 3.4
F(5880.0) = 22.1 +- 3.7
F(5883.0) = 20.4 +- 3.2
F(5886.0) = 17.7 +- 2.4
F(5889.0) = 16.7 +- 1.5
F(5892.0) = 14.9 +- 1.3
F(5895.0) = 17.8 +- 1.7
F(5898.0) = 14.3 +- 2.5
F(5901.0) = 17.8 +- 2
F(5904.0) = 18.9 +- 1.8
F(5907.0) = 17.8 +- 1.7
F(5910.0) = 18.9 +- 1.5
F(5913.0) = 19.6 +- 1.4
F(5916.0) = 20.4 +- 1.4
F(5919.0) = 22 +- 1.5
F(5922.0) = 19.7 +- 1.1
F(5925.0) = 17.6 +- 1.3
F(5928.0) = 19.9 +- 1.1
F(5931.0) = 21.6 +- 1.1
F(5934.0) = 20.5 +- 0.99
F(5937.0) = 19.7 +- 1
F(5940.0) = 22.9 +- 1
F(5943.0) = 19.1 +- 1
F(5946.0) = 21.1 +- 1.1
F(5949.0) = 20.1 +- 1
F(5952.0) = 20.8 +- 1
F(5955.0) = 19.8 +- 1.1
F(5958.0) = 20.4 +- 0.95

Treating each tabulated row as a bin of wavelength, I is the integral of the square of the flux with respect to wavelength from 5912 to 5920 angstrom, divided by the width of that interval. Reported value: 427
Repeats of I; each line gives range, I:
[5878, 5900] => 319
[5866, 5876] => 356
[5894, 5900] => 261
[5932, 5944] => 429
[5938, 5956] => 427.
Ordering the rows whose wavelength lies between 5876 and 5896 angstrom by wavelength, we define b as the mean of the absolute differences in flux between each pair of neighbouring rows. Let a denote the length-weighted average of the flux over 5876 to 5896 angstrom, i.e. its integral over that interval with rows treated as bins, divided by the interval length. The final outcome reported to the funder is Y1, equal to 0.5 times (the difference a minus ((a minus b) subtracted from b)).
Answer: 15.6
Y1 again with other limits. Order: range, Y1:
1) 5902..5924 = 18.3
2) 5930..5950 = 18.7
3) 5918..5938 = 18.4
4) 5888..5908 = 14.6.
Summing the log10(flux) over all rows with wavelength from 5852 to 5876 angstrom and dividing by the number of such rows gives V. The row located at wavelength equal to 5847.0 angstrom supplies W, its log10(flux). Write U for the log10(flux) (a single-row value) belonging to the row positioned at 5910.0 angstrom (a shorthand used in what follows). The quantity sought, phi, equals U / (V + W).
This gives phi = 0.49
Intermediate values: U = 1.28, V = 1.299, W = 1.30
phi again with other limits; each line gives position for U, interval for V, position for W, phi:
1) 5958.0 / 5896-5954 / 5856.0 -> 0.50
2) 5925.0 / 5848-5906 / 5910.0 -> 0.49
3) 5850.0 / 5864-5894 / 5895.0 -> 0.53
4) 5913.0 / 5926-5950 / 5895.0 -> 0.50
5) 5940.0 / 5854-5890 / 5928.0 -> 0.53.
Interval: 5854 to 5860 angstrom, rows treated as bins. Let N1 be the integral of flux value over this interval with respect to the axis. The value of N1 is 123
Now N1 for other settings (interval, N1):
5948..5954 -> 123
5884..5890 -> 105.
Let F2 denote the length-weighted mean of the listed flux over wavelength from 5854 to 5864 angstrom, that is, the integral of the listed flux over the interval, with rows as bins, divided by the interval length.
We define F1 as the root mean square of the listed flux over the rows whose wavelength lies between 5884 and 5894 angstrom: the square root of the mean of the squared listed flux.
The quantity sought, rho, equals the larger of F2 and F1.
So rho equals 20.7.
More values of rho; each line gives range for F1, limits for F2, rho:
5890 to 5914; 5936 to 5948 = 20.7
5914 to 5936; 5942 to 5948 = 20.3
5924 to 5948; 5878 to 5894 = 20.4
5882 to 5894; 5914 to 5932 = 20.1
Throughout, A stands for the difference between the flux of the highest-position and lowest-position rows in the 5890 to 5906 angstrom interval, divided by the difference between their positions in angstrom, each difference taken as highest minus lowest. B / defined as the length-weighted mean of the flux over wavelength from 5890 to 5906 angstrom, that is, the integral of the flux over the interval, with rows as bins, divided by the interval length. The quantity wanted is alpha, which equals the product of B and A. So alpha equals 5.6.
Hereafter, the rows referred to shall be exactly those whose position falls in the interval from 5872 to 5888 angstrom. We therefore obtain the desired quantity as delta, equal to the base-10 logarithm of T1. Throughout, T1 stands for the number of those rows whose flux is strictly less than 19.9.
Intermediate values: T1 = 3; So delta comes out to 0.48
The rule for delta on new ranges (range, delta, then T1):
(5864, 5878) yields 0.60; 4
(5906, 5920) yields 0.48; 3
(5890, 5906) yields 0.70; 5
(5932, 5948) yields 0.30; 2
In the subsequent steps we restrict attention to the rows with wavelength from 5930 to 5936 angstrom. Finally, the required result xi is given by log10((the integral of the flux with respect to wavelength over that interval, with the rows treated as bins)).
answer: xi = 2.10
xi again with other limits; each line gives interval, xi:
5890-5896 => 1.99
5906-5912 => 2.05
